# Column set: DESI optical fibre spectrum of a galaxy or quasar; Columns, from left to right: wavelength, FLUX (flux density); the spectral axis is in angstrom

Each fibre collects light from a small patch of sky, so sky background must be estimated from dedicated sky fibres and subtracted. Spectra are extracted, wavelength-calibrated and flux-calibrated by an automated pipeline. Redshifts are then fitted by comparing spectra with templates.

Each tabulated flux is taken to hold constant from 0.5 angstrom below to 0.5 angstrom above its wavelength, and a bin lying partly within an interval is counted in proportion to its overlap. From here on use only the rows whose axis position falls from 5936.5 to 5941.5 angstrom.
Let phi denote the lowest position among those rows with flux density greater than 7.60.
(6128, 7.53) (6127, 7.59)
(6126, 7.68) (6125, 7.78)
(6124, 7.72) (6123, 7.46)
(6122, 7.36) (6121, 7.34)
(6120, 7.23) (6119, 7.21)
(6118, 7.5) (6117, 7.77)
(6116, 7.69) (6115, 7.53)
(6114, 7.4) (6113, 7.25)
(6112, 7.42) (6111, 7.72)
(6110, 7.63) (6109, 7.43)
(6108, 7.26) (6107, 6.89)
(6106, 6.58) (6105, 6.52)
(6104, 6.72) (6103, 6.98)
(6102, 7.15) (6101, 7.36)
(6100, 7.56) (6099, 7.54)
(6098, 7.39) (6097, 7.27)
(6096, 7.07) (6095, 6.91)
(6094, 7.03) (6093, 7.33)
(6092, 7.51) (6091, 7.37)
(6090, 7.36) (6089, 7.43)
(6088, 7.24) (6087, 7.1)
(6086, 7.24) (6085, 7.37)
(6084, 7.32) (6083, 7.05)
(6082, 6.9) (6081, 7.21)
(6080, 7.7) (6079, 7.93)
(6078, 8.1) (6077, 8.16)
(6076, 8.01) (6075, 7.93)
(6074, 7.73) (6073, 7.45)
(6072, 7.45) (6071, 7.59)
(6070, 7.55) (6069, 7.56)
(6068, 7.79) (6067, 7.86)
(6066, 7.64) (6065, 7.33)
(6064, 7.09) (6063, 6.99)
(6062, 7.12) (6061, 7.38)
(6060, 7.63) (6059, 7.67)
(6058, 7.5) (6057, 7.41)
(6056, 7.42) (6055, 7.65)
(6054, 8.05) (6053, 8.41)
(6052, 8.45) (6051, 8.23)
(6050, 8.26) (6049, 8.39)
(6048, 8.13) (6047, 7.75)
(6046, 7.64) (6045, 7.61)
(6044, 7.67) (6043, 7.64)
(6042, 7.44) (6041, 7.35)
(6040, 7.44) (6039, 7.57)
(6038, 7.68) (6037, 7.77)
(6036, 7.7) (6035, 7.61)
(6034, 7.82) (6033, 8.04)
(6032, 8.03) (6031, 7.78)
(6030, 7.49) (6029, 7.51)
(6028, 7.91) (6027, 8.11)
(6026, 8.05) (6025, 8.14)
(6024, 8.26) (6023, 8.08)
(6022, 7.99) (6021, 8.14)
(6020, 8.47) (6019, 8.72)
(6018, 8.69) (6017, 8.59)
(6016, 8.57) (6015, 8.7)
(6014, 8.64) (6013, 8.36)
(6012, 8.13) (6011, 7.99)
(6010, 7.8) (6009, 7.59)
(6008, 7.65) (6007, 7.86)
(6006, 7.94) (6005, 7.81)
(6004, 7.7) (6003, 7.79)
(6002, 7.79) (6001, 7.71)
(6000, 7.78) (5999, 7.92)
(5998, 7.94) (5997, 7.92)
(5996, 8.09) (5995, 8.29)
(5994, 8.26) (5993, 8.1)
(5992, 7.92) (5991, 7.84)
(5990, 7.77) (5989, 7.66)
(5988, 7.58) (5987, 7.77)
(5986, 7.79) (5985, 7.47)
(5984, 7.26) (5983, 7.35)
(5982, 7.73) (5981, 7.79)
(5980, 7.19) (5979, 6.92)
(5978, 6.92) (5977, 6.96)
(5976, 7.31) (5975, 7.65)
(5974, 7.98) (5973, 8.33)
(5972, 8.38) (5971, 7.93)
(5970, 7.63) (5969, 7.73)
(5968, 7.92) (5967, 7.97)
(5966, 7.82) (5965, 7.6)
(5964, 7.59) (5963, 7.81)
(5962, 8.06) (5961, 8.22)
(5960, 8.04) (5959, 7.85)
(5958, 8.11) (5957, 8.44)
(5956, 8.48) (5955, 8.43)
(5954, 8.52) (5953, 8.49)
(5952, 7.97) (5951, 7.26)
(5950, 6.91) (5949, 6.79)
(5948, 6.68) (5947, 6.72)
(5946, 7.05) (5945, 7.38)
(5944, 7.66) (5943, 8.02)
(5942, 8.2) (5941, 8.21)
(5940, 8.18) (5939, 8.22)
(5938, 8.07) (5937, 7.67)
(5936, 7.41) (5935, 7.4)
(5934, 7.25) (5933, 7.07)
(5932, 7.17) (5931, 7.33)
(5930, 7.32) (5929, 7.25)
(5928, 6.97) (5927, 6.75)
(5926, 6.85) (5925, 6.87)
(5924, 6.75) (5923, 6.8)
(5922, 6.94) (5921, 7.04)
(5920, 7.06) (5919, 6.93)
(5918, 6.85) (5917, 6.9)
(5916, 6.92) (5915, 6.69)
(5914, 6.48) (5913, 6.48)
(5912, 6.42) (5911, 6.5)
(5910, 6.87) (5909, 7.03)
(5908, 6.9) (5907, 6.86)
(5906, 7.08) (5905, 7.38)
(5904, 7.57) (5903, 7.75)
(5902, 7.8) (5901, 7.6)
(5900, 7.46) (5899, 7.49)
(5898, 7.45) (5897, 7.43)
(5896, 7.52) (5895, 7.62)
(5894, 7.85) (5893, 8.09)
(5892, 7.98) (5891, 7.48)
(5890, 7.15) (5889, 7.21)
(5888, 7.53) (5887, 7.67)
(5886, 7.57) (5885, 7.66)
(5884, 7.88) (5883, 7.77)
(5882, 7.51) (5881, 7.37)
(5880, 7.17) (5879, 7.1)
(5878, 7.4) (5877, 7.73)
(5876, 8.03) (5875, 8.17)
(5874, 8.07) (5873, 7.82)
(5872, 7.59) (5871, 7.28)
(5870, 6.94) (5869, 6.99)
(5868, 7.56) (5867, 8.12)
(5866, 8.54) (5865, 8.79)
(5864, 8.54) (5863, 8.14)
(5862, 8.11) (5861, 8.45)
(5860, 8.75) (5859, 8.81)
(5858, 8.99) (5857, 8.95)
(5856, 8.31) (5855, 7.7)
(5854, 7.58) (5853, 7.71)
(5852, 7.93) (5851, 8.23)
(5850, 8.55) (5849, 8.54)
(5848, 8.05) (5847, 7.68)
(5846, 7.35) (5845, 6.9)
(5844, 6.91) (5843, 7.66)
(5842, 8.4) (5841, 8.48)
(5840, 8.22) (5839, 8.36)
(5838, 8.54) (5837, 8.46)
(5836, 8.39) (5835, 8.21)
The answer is 5937 angstrom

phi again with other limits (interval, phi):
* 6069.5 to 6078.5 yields 6074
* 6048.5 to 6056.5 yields 6049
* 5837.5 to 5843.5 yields 5838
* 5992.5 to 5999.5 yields 5993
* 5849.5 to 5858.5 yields 5850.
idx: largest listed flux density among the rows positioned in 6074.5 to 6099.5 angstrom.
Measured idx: 8.16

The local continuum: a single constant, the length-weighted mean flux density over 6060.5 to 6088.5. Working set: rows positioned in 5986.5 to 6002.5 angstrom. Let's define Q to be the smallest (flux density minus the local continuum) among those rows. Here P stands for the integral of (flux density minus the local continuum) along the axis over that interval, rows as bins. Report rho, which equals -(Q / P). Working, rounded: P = 6.5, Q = 0.09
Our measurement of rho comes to -0.014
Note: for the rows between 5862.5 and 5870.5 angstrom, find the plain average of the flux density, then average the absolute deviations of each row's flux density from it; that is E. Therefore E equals 0.592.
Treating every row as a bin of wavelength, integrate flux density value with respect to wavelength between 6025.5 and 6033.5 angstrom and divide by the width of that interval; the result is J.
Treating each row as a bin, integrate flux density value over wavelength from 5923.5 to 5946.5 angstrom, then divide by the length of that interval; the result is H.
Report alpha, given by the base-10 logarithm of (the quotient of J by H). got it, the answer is 0.024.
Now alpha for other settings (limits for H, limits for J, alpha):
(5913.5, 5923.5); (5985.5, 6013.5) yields 0.060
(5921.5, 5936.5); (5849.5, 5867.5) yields 0.072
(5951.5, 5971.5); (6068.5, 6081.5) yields -0.017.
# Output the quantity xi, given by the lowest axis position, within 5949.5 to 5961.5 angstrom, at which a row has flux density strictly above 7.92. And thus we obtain 5952 angstrom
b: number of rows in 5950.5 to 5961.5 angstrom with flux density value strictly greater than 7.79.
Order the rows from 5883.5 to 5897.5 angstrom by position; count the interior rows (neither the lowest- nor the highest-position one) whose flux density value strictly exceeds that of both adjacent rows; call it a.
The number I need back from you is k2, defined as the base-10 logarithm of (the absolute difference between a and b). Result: 0.90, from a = 2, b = 10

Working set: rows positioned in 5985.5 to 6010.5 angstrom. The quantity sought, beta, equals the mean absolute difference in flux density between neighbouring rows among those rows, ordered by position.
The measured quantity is 0.10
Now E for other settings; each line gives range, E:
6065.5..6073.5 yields 0.114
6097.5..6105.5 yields 0.310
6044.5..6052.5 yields 0.293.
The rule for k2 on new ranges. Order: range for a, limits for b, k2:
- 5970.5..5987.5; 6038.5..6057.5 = 0.60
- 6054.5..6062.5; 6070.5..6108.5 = 0.60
